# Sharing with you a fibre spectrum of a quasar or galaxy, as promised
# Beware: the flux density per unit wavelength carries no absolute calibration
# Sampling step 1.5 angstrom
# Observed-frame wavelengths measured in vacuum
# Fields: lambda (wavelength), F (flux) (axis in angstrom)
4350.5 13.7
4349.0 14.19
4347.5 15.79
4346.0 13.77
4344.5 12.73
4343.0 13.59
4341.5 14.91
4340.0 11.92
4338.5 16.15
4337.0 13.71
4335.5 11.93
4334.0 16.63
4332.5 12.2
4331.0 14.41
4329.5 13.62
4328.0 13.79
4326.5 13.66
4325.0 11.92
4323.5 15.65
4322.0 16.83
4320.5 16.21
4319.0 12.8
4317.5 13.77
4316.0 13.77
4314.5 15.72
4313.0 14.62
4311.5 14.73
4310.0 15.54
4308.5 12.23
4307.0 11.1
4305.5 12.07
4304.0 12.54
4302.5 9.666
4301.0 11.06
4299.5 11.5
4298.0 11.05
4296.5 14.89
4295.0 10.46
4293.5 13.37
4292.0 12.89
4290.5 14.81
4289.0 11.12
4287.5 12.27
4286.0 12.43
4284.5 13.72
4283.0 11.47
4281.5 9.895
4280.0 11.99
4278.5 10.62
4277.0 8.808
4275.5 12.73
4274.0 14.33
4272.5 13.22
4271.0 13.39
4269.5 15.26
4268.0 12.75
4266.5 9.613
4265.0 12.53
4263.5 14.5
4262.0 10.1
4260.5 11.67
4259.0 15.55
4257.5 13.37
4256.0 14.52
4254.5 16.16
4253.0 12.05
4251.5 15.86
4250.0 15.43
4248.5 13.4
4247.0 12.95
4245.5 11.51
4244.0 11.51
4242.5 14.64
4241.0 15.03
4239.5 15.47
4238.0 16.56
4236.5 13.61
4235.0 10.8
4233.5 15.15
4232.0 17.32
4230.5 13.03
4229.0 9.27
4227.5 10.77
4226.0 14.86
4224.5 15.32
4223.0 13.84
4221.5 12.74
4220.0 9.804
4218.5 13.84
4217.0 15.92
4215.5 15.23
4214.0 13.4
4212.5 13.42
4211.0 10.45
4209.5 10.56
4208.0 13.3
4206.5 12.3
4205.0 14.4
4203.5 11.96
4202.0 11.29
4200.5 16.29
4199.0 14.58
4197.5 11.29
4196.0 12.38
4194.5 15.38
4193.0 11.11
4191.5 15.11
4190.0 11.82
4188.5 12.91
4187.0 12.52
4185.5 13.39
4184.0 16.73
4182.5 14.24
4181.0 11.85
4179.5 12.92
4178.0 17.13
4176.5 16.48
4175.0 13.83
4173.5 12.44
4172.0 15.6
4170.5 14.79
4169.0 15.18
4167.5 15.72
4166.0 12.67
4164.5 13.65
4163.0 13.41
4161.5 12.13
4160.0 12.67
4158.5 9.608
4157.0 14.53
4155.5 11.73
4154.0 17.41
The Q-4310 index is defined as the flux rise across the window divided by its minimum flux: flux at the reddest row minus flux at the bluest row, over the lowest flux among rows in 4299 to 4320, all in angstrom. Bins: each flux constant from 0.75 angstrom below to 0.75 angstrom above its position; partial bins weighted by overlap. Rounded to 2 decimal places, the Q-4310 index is 0.13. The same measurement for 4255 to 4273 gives -0.14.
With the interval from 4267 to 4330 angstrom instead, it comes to 0.10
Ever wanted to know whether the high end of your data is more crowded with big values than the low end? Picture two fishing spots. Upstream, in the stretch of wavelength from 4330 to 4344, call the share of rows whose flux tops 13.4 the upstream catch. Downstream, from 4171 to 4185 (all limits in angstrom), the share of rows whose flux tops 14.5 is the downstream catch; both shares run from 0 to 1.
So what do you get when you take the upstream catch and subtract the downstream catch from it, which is 0.22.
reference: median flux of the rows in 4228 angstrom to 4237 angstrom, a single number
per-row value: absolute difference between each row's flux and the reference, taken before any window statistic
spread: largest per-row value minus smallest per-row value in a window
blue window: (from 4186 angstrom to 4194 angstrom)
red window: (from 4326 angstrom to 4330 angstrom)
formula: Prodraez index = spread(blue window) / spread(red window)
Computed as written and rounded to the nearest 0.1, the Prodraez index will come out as 10.6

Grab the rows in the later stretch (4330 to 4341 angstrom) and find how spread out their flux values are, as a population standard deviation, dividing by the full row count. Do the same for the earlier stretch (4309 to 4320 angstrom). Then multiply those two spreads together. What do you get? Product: 1.8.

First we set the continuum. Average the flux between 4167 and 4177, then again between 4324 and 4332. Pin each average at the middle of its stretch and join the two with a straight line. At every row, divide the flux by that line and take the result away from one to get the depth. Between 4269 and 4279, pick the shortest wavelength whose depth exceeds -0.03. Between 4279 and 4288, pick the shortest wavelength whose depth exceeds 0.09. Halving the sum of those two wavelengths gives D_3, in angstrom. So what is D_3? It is 4275.5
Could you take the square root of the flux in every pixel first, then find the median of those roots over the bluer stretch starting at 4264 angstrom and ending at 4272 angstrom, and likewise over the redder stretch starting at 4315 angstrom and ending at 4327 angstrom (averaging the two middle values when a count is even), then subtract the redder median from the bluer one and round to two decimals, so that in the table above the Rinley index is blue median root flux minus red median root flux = -0.14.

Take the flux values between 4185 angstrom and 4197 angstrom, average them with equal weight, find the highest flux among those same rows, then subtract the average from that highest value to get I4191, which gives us 2.3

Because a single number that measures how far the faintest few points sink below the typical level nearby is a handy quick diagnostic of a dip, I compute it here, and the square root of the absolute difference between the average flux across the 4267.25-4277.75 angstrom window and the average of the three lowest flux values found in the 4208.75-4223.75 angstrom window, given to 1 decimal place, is 1.6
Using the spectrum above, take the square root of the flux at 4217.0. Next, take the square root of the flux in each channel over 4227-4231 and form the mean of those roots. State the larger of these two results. 4.0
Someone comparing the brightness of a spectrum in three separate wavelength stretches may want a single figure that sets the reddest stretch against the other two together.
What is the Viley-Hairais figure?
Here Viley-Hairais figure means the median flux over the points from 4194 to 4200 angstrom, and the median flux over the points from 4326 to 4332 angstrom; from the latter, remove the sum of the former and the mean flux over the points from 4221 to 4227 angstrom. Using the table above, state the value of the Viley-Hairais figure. -13.9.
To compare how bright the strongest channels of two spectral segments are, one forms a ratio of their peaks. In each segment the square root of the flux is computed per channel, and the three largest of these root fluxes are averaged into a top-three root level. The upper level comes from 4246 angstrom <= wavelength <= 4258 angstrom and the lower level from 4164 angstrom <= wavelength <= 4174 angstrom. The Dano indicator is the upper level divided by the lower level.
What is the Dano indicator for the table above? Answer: 1.01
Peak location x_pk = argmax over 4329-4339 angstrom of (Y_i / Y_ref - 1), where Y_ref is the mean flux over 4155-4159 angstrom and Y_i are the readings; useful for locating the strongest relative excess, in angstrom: 4334.0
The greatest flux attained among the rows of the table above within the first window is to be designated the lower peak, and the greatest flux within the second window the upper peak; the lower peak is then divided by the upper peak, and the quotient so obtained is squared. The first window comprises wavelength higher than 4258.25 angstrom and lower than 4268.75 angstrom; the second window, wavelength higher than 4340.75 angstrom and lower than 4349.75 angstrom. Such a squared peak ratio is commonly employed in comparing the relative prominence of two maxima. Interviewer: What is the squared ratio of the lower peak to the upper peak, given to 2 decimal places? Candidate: 0.97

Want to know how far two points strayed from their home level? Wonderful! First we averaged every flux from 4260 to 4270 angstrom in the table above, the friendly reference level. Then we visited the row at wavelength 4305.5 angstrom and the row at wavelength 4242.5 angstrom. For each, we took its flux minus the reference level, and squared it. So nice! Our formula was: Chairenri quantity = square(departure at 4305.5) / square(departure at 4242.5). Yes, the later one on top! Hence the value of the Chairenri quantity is 0.0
